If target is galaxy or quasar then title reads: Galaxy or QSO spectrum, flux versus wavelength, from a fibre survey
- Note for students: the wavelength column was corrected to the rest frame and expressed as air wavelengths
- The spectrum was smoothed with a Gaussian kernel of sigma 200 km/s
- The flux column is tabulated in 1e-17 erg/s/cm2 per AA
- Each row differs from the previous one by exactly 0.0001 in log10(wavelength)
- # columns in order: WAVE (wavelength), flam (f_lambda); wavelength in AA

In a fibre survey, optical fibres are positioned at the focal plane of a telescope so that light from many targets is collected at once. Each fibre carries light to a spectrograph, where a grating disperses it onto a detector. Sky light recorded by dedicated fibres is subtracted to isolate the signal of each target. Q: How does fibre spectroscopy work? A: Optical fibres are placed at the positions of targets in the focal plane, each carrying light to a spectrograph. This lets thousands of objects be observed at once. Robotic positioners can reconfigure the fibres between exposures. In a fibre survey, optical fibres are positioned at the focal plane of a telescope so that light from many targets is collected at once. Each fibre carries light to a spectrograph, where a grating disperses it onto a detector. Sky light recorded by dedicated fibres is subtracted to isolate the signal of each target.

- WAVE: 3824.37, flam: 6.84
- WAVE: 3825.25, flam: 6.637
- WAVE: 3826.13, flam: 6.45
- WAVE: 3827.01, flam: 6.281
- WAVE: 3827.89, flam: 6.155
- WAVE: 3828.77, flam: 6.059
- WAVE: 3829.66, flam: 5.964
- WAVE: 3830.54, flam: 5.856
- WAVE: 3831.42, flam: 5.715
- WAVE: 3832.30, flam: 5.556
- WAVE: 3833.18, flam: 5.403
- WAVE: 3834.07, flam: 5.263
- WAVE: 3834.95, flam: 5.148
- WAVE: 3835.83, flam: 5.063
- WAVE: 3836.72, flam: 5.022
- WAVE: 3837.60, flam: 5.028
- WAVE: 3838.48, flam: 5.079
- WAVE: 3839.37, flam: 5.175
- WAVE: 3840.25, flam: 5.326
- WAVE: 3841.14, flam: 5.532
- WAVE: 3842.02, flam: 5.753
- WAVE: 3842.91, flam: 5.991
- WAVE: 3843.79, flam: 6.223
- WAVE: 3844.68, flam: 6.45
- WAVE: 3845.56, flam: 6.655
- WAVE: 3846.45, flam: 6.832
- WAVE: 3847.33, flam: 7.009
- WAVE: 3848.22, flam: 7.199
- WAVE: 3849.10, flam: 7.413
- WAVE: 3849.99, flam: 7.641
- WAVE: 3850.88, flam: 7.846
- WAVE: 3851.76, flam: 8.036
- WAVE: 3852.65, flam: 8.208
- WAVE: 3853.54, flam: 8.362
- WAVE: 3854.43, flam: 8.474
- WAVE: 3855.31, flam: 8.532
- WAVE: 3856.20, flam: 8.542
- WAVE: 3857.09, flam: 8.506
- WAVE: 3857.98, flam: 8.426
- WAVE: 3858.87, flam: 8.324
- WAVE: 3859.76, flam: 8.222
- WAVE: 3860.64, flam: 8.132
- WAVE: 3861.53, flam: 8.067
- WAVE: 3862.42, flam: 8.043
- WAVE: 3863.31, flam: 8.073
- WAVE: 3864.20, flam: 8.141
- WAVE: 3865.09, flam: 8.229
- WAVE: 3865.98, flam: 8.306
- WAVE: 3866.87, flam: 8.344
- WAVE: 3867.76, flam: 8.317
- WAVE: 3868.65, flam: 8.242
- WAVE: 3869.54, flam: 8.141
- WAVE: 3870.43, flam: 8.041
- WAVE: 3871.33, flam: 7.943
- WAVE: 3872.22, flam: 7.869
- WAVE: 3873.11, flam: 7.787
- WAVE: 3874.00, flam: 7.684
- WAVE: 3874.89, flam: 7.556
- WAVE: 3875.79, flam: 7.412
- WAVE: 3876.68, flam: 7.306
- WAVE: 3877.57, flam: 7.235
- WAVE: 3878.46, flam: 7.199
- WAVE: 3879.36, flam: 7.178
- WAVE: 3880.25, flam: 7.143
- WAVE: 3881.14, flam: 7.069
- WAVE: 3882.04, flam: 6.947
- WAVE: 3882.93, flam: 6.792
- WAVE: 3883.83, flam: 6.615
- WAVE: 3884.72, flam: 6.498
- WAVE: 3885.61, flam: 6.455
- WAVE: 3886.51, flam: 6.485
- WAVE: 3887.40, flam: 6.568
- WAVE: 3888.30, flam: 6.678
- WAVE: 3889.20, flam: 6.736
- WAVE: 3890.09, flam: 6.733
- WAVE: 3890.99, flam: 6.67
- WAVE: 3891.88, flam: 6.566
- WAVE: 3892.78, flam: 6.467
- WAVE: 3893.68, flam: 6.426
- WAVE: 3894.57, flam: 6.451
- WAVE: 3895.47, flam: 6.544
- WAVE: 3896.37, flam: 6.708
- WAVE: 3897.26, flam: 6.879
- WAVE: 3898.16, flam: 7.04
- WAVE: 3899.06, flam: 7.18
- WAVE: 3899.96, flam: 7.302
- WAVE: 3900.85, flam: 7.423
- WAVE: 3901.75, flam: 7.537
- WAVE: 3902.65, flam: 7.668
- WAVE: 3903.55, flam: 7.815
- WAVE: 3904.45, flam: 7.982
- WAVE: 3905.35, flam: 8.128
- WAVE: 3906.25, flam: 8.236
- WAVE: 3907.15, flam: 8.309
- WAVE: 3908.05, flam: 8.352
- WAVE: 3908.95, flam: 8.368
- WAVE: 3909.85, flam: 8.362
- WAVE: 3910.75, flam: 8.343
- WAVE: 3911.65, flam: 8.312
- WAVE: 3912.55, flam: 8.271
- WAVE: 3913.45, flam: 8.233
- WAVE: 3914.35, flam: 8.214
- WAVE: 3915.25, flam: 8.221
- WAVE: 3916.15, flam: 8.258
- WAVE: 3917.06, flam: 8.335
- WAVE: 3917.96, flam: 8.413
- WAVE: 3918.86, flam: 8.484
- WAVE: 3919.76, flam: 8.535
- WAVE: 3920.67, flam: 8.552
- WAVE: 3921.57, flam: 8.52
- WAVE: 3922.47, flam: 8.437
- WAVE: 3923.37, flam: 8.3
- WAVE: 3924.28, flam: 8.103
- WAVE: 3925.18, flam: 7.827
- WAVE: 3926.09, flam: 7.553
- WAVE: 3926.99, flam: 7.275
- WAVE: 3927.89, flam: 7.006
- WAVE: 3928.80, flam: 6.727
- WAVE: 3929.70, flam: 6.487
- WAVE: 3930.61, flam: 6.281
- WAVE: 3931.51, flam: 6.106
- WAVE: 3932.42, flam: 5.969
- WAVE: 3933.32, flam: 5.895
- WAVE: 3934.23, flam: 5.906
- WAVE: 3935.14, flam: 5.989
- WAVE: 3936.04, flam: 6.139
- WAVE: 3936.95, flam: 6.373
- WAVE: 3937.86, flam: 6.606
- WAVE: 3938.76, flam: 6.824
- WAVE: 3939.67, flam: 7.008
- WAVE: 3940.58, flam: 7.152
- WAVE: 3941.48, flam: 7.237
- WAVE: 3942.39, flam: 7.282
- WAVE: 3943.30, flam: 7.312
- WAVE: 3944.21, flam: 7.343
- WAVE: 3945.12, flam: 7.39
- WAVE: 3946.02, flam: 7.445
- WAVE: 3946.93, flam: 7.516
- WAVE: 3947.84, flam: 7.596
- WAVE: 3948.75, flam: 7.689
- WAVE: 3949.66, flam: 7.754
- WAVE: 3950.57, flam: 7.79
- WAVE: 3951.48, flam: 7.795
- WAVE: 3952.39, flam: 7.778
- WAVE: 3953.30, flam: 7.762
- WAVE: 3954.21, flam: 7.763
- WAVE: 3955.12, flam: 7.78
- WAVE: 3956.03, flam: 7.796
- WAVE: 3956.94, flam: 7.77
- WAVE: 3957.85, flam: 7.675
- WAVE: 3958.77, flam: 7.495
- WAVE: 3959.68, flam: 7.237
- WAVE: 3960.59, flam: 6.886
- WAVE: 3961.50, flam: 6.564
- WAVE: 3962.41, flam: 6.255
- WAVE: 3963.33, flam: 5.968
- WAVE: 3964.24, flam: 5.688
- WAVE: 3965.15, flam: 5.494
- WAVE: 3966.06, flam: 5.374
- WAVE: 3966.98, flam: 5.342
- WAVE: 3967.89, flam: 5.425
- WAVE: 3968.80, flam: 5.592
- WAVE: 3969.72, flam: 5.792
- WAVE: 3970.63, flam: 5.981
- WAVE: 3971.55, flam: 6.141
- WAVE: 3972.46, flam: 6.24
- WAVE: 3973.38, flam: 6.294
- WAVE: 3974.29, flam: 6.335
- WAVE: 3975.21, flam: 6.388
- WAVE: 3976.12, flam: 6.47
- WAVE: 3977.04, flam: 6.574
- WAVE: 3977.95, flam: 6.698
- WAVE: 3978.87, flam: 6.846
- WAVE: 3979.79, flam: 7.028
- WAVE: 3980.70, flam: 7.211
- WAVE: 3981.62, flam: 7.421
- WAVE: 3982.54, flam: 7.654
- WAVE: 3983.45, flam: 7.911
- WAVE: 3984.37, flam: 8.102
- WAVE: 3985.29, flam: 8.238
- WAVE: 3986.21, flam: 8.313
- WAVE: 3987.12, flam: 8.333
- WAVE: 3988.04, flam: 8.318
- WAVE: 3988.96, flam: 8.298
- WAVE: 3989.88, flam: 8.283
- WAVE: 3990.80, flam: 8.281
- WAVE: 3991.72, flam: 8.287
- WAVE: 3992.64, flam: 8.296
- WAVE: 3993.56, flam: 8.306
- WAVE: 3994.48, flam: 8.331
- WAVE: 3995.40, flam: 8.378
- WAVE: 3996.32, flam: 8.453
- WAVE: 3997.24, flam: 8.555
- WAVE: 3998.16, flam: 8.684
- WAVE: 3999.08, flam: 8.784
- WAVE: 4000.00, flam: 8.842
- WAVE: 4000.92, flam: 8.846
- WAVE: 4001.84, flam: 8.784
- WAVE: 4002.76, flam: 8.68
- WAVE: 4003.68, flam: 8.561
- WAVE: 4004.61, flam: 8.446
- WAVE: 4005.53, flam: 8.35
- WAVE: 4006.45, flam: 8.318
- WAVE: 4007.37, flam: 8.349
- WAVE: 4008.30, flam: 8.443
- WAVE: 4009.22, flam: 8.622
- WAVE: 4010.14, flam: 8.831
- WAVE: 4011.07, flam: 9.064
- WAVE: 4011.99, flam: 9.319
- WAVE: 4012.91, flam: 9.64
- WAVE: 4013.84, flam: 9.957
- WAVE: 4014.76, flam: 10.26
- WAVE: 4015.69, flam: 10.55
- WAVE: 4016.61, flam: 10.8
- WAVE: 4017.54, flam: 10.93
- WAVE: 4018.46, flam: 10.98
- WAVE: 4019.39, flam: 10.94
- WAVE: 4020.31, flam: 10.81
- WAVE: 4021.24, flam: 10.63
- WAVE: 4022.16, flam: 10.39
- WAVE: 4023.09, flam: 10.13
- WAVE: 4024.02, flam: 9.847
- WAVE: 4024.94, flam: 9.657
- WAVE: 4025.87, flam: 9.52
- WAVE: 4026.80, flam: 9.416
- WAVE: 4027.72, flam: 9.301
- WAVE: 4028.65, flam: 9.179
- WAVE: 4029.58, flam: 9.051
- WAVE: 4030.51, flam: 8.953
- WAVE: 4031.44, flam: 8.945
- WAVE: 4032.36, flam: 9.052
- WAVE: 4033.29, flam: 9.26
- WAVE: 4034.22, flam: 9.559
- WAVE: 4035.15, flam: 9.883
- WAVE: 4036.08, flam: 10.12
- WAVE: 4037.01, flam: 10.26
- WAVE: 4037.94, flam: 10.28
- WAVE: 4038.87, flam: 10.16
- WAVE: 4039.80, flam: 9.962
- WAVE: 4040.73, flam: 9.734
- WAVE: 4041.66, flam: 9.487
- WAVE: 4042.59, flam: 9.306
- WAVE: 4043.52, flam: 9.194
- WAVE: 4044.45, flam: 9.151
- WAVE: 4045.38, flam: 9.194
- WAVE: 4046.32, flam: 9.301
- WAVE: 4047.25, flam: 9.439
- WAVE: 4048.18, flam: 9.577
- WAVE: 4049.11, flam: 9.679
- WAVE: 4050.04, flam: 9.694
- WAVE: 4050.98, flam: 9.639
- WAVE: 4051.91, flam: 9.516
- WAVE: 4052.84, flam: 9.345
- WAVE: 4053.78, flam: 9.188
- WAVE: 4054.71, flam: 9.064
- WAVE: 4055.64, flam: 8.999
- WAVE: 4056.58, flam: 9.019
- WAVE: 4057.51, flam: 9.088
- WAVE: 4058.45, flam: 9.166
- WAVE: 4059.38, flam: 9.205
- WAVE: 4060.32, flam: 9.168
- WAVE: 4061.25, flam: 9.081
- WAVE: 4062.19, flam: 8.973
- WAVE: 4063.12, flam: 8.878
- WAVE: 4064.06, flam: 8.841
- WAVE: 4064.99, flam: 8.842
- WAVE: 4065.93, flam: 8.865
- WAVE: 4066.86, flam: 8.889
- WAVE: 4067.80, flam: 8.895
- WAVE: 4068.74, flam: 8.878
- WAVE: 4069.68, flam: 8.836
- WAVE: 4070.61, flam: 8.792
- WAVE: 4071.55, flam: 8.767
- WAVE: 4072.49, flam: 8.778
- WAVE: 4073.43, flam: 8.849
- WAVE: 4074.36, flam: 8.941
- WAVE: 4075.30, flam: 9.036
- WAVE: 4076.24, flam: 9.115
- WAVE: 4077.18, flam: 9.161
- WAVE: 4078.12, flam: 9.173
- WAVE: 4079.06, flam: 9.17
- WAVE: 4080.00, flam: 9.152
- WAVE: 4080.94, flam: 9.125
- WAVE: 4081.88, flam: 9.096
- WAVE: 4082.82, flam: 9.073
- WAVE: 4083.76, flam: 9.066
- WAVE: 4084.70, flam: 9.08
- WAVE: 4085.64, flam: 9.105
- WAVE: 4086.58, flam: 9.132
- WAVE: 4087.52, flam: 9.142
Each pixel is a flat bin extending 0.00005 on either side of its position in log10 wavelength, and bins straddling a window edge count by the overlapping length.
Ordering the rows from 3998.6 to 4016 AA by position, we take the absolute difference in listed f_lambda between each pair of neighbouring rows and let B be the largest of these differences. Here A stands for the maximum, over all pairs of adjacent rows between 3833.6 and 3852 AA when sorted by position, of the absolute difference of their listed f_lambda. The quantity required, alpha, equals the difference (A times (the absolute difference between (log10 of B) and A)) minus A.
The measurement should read -0.06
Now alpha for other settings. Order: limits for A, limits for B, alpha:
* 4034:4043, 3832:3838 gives 0.05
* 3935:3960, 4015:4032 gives -0.05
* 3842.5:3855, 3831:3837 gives 0.01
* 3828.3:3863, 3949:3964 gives -0.07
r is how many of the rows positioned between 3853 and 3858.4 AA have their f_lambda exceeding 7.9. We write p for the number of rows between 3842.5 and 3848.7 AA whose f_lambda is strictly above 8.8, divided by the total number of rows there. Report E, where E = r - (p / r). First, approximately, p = 0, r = 6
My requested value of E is 6.0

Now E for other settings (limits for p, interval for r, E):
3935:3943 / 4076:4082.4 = 7.0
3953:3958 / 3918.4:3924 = 6.0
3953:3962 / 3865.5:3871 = 6.0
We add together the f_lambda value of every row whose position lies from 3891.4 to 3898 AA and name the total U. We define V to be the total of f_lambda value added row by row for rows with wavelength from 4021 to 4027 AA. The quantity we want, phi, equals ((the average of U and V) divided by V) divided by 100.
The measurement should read 0.0083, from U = 46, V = 70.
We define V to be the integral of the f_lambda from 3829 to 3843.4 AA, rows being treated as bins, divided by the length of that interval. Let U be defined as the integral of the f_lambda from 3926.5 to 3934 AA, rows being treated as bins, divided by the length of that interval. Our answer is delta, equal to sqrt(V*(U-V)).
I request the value 2.4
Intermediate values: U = 6.5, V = 5.44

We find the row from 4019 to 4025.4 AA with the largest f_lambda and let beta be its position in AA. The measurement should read 4019.39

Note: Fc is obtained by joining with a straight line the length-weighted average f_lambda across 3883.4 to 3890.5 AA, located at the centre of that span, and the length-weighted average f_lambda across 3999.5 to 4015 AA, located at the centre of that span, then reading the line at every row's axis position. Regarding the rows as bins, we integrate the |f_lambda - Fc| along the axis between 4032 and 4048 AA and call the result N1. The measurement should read 6.3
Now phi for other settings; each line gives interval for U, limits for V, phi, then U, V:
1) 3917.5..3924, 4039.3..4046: 0.0095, 59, 66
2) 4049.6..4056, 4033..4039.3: 0.0097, 65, 70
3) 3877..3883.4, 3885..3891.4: 0.0103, 50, 46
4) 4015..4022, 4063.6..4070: 0.0111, 76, 62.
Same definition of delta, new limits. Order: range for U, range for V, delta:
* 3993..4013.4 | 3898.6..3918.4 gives 2.2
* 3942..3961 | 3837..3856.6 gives 2.2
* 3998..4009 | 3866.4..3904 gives 3.2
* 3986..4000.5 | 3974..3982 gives 3.3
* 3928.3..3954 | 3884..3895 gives 1.6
